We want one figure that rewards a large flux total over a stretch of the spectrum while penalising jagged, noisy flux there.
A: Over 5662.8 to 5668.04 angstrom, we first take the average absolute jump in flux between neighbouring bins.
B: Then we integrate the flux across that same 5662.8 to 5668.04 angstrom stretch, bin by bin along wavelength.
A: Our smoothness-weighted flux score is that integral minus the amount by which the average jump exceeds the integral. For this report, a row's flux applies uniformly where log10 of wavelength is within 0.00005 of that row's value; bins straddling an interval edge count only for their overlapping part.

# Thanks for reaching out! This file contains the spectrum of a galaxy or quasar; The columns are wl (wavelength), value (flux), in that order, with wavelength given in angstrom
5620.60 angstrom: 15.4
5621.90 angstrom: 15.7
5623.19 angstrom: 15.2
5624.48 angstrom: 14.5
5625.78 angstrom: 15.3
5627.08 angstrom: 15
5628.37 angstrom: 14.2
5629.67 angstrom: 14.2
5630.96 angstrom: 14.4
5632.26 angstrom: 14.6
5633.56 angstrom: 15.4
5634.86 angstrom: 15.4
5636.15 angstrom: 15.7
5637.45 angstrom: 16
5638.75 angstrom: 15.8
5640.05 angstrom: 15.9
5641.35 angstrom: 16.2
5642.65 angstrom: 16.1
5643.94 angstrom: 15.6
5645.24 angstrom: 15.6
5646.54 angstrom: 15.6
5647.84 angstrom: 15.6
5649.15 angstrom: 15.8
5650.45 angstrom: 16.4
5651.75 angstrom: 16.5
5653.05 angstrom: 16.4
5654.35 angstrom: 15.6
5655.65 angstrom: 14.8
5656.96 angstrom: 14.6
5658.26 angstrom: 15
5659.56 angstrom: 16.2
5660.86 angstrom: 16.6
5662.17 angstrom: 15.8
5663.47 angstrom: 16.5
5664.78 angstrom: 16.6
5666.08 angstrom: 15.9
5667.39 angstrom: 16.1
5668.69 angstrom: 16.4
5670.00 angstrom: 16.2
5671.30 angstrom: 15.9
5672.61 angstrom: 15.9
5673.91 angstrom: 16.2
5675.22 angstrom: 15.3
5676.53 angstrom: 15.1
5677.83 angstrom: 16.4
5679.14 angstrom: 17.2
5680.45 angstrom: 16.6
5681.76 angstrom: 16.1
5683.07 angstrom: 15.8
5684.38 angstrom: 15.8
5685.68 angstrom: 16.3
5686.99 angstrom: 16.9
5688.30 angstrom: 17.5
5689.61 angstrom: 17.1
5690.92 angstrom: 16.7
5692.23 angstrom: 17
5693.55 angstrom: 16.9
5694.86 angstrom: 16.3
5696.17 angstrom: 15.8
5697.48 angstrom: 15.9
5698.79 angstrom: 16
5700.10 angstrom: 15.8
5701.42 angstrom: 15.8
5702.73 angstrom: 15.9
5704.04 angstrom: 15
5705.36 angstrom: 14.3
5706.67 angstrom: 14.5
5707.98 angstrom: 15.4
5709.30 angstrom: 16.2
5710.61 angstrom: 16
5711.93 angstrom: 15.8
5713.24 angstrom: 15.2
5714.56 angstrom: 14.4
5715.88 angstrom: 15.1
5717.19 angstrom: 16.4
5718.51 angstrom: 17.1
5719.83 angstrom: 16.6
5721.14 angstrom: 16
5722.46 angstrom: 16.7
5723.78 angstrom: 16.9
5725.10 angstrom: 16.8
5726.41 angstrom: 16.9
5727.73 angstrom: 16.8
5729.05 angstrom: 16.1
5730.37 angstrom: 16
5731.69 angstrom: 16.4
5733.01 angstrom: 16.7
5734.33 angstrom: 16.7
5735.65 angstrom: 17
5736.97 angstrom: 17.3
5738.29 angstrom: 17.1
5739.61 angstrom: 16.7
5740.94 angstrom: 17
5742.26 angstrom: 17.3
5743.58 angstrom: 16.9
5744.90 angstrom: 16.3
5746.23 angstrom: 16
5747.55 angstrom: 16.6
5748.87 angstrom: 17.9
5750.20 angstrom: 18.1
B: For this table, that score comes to 170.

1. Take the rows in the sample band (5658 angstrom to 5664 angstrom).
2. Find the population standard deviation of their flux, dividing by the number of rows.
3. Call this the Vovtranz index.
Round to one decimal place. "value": 0.6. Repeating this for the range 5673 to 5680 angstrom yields 0.8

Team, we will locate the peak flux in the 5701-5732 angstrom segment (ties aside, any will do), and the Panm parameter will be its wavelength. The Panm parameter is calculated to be 5718.51 angstrom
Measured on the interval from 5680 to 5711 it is 5688.30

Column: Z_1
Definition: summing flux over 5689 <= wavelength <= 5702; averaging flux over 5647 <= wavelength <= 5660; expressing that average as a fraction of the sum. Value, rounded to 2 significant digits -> 0.096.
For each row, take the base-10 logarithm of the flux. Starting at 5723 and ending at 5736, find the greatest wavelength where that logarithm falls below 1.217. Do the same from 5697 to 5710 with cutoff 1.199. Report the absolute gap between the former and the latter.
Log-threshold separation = 23.7 angstrom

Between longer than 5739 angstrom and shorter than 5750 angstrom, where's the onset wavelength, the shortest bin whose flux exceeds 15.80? 5739.61 angstrom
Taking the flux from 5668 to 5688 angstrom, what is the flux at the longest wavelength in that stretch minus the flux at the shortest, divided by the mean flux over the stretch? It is 0.03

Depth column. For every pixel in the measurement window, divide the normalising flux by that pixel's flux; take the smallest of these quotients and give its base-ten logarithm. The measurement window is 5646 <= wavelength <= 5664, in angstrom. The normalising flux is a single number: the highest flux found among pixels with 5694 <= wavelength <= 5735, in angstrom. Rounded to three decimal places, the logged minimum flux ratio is 0.013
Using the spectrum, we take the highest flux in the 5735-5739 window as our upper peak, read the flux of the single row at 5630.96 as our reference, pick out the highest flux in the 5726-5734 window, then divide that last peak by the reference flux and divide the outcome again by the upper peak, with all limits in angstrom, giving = 0.0678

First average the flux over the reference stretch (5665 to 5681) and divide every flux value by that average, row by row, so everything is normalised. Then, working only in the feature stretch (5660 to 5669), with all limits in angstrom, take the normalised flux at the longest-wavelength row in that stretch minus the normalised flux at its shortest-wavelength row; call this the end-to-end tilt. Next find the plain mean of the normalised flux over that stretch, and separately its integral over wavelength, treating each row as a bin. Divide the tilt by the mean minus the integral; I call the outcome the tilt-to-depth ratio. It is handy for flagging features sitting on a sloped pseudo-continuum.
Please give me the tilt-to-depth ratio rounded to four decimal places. 0.0015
